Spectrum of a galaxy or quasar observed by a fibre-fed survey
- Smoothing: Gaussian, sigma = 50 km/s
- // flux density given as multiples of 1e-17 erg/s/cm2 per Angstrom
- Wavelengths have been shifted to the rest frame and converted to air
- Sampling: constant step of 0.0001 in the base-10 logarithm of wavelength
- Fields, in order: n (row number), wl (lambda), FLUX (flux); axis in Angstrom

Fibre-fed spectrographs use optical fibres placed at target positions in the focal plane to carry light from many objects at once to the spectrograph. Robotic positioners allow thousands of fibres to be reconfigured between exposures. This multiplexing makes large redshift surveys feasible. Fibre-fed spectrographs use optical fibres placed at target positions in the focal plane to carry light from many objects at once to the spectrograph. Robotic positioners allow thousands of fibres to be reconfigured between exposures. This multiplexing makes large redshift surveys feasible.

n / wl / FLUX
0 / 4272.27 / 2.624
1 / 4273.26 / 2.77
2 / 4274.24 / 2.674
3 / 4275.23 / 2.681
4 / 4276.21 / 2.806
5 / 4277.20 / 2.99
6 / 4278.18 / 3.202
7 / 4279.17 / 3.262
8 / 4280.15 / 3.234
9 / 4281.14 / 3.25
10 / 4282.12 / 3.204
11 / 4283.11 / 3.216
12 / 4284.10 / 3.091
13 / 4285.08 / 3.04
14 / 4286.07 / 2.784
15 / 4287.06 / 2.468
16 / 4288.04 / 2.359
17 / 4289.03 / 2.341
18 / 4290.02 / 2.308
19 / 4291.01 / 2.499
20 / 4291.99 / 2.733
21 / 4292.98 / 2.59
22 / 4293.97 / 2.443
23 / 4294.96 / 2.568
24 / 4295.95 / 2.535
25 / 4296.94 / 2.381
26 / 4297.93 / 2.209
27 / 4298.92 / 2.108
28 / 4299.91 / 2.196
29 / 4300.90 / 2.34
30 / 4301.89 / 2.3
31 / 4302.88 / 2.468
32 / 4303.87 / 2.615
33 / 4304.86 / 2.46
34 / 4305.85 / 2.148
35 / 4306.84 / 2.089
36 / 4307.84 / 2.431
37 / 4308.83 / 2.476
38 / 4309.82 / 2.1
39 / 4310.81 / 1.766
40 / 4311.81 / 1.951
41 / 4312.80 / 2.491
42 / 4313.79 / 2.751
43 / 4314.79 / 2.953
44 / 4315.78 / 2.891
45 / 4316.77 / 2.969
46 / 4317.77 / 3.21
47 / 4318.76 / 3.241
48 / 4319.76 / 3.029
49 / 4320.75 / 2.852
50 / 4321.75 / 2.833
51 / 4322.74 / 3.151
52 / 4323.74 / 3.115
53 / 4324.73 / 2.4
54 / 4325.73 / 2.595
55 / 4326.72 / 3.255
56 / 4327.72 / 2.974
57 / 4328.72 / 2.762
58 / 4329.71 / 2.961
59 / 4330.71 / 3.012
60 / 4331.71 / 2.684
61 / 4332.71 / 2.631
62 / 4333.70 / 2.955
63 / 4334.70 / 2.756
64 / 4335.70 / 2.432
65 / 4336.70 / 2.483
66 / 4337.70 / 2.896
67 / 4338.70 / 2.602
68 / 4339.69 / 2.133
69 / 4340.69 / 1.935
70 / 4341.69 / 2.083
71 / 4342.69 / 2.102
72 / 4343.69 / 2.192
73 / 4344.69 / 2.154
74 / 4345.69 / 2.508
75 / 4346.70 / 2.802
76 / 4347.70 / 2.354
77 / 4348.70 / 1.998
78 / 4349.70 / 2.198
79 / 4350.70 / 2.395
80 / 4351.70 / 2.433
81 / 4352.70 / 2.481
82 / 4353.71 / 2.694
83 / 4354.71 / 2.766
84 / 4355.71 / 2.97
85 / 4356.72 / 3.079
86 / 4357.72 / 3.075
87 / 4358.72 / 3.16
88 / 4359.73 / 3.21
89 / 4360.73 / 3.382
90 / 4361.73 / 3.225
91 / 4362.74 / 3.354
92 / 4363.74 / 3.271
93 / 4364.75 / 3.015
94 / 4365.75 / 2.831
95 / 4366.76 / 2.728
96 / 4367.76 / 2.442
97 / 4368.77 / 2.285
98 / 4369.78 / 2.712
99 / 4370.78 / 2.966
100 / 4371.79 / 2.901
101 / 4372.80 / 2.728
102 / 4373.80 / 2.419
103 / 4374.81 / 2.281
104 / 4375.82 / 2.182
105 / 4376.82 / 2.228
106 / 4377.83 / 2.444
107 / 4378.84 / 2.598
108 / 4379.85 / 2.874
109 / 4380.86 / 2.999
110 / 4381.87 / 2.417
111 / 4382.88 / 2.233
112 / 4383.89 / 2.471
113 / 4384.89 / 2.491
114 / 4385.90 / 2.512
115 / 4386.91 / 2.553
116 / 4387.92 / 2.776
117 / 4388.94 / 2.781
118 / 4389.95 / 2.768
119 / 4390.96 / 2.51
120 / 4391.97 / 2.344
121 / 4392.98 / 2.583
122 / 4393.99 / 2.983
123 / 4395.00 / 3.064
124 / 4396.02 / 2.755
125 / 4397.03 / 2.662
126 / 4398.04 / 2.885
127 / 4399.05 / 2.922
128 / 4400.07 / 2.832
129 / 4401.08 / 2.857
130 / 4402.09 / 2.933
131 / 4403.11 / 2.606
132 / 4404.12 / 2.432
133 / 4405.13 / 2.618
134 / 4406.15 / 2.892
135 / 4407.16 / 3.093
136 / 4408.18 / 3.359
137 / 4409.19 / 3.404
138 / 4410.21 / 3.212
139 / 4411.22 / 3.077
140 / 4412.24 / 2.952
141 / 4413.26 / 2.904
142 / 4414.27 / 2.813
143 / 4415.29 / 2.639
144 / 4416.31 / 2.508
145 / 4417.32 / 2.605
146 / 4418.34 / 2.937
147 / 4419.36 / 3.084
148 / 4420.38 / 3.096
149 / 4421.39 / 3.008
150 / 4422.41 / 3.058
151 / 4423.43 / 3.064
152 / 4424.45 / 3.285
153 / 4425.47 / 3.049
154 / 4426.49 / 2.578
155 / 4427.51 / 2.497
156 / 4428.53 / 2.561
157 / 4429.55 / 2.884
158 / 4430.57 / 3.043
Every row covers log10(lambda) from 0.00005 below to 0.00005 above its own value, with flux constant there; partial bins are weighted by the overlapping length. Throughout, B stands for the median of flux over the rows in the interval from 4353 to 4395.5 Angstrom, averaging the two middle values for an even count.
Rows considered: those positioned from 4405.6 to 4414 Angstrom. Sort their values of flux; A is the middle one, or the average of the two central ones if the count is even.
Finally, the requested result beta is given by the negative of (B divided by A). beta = -0.89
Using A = 3.1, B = 2.75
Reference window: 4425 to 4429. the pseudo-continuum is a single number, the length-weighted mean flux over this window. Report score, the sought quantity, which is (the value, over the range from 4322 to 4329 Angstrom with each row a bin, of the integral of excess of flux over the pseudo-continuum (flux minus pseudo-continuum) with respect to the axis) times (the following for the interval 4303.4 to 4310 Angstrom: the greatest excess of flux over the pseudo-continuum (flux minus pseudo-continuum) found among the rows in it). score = -0.1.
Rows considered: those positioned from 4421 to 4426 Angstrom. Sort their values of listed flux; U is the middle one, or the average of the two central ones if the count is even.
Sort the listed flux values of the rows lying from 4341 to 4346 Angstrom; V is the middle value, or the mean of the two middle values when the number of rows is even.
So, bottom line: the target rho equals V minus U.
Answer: -0.9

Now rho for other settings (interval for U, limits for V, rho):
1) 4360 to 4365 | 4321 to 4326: -0.4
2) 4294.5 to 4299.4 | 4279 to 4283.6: 0.9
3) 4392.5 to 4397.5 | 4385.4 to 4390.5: 0.0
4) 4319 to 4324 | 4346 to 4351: -0.7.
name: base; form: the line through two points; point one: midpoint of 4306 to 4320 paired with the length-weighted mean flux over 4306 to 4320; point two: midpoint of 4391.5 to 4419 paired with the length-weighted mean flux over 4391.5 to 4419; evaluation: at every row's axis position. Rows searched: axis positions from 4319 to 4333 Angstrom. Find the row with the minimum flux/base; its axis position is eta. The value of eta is 4324.73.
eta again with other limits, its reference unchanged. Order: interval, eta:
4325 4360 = 4340.69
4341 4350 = 4348.70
